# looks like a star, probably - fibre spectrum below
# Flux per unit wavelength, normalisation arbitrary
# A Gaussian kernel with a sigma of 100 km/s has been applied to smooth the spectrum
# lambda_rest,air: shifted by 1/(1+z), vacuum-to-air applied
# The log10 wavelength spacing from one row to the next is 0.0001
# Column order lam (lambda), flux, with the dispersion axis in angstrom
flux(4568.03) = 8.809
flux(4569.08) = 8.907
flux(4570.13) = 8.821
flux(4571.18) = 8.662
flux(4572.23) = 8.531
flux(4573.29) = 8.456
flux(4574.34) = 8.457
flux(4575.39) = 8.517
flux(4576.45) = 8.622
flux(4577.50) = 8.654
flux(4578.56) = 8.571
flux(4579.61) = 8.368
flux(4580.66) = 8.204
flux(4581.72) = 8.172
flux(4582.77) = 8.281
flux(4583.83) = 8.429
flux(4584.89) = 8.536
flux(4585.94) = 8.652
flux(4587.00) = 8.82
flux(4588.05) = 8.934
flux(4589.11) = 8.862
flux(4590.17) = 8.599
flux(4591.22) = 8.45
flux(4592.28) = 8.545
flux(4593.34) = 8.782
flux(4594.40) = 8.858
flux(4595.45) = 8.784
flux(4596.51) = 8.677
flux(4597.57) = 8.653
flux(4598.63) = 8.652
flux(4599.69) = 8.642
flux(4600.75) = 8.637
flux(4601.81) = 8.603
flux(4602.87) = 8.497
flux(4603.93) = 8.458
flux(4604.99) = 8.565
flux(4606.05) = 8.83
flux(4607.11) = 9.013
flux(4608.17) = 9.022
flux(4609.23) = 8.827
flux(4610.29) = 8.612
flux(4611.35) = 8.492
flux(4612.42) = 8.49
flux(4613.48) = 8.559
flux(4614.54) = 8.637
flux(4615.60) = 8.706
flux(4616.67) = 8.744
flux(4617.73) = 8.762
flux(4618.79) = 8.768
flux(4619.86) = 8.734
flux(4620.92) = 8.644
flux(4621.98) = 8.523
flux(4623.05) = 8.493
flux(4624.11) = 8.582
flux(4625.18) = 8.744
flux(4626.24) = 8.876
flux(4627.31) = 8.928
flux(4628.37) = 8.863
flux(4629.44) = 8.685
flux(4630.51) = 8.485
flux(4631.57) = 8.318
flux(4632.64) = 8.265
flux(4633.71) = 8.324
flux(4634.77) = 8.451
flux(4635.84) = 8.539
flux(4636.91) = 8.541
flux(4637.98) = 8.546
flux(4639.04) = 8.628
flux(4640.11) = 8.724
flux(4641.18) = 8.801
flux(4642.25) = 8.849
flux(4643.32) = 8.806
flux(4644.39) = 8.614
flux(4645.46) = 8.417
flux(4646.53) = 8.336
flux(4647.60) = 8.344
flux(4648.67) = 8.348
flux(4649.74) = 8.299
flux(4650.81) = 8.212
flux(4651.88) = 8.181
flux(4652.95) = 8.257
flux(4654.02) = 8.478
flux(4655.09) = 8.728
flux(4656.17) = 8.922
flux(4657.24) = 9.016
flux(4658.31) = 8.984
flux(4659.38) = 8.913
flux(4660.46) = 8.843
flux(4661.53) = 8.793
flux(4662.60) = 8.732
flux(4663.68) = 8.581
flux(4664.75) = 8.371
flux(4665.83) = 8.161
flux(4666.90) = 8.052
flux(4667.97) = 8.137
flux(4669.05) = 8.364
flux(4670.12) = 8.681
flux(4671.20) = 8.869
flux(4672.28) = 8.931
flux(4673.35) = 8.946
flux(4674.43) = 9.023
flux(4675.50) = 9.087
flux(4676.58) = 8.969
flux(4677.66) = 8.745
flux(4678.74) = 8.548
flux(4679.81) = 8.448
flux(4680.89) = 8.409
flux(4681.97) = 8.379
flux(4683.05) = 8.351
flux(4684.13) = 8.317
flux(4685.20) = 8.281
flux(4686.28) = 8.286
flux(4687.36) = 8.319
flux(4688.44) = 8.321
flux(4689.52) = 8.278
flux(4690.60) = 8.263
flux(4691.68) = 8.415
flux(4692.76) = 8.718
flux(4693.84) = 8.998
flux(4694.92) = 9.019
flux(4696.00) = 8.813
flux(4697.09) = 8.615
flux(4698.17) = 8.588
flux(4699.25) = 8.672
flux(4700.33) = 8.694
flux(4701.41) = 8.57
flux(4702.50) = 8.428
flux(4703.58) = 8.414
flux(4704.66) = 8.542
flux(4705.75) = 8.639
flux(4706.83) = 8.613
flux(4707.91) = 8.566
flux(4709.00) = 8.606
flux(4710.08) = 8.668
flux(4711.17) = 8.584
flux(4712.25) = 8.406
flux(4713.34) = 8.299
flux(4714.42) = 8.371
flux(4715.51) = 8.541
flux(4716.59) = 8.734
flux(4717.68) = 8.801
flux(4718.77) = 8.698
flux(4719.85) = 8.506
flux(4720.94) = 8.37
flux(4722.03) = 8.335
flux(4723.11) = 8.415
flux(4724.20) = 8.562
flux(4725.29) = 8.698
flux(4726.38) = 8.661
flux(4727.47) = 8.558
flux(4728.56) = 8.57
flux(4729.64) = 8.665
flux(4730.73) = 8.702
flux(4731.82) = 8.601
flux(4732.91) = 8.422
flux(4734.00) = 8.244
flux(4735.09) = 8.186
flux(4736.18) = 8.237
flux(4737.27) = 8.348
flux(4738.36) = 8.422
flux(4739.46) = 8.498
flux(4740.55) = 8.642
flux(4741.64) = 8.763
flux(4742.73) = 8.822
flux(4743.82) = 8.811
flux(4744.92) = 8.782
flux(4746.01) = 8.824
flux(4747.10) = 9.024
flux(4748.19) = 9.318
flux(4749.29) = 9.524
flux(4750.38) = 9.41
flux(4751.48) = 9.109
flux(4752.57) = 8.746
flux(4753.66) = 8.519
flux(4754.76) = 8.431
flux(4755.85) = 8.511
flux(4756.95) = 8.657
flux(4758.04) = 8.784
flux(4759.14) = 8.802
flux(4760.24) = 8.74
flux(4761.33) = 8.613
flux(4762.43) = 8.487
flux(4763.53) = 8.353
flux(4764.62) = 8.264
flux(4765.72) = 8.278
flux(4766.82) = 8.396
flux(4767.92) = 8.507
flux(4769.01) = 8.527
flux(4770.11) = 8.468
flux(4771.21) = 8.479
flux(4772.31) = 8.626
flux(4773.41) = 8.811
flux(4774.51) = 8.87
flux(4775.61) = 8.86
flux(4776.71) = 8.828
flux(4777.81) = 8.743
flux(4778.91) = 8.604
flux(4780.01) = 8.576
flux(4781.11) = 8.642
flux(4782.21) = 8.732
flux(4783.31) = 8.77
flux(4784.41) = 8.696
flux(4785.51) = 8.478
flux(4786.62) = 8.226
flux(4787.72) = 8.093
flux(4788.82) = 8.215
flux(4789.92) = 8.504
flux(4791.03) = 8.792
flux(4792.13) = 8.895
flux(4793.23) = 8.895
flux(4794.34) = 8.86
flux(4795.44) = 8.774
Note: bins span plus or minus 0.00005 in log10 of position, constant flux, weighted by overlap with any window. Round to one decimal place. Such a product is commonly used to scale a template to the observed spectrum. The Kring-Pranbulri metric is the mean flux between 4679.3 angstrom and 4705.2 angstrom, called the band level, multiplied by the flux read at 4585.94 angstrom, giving 73.6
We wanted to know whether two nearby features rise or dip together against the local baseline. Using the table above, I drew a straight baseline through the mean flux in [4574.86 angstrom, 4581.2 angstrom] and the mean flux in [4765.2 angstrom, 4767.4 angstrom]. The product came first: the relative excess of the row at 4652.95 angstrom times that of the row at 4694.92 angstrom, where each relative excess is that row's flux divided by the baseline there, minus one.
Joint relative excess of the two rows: -0.0015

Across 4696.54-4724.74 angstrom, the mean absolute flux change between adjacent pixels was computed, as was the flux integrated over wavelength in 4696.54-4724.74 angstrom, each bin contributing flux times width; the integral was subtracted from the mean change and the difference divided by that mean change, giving -2534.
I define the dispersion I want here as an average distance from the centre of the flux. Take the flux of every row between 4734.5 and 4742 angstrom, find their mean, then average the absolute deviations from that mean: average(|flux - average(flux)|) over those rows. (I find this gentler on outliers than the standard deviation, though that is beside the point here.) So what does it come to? 0.16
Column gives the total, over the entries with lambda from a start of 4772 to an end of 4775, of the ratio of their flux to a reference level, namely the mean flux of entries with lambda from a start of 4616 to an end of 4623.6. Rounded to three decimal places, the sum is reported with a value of 3.035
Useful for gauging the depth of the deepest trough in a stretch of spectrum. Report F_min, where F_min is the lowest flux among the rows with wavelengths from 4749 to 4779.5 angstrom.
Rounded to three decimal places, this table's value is 8.264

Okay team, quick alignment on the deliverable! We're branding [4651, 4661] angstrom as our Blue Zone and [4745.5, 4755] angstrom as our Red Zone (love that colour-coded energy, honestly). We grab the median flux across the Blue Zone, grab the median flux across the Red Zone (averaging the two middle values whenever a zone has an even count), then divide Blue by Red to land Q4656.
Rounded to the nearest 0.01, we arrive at 0.98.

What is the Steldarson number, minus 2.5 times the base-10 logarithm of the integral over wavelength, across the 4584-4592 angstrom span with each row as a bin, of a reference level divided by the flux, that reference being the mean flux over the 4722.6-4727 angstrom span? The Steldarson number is -2.2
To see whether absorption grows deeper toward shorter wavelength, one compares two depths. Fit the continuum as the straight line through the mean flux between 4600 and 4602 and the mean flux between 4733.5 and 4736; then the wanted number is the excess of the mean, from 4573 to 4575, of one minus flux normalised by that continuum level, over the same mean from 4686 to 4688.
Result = 0.021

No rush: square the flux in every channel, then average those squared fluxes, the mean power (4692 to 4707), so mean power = 75.1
